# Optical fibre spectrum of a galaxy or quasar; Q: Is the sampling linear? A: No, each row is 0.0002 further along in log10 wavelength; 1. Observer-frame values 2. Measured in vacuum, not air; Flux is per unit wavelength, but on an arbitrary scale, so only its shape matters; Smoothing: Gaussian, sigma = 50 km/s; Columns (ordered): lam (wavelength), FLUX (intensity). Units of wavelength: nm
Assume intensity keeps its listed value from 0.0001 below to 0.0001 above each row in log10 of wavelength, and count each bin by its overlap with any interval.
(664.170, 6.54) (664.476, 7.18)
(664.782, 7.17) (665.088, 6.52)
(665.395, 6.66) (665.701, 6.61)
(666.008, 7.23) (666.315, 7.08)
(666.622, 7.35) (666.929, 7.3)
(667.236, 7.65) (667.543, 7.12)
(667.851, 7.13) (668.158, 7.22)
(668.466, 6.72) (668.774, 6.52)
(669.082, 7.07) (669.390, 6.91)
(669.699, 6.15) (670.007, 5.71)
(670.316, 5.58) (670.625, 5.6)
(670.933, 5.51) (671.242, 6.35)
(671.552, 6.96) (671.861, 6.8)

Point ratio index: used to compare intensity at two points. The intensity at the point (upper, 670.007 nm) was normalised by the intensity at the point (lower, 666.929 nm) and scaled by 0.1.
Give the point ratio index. 0.078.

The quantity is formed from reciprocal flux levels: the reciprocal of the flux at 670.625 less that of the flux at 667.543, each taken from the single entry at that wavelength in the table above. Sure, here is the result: 0.04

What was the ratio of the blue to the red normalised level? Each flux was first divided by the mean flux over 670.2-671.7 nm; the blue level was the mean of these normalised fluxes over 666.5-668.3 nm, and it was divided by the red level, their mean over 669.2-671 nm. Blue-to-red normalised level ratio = 1.23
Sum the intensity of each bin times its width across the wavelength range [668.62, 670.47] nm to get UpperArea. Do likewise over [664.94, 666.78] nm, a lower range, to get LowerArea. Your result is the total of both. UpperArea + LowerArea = 24.4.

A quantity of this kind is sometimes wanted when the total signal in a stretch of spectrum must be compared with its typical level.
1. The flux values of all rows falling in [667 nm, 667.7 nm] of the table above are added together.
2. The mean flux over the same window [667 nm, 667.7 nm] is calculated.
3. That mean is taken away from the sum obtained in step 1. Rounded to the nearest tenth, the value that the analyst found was 7.4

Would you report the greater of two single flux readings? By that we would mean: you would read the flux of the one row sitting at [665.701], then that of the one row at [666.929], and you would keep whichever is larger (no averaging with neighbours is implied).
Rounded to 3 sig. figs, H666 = 7.30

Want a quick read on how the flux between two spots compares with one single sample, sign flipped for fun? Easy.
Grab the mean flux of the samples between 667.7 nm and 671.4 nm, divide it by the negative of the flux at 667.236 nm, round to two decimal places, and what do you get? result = -0.83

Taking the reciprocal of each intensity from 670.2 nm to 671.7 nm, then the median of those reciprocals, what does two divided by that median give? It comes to 11.2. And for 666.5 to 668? 14.6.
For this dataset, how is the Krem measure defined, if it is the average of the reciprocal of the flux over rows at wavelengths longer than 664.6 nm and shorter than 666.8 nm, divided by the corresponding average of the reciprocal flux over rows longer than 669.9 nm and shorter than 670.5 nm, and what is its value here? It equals 0.81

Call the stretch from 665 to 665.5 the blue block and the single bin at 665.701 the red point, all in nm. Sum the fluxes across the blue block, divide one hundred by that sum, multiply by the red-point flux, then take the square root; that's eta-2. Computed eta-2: 7.1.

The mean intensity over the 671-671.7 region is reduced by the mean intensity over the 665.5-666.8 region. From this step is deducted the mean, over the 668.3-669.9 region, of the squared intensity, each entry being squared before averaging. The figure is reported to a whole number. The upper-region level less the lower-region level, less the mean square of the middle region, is -45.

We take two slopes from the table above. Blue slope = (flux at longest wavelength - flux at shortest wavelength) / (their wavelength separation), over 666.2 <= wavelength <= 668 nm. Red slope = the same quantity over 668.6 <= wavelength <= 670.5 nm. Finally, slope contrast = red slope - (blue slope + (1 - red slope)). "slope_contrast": -2.3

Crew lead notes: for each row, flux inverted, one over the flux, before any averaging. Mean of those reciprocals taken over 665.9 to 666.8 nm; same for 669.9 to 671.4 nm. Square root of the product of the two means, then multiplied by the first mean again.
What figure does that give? 0.0215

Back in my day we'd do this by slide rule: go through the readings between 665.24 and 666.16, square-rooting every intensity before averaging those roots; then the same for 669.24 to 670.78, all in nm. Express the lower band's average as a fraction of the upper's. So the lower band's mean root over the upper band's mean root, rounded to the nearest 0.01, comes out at 1.07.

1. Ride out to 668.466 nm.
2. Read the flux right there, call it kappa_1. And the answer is 6.72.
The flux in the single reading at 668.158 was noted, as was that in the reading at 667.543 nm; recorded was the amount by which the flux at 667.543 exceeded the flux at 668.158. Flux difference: -0.1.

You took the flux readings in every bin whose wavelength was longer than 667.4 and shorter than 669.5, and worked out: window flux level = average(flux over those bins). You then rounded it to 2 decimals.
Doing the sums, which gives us 6.96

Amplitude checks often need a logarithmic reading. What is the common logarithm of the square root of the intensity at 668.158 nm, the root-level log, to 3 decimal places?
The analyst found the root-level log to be 0.429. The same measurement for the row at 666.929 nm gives 0.432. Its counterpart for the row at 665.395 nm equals 0.412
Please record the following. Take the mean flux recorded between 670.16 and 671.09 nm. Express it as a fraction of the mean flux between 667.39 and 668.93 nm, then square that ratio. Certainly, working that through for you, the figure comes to 0.64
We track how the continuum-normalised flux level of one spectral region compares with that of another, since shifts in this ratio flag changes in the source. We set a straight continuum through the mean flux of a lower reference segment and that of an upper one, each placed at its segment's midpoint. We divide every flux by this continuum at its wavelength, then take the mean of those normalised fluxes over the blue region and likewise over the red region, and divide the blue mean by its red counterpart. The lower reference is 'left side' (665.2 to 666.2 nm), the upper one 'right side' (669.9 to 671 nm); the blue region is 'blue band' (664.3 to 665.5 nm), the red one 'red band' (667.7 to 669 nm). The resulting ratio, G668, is 0.87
